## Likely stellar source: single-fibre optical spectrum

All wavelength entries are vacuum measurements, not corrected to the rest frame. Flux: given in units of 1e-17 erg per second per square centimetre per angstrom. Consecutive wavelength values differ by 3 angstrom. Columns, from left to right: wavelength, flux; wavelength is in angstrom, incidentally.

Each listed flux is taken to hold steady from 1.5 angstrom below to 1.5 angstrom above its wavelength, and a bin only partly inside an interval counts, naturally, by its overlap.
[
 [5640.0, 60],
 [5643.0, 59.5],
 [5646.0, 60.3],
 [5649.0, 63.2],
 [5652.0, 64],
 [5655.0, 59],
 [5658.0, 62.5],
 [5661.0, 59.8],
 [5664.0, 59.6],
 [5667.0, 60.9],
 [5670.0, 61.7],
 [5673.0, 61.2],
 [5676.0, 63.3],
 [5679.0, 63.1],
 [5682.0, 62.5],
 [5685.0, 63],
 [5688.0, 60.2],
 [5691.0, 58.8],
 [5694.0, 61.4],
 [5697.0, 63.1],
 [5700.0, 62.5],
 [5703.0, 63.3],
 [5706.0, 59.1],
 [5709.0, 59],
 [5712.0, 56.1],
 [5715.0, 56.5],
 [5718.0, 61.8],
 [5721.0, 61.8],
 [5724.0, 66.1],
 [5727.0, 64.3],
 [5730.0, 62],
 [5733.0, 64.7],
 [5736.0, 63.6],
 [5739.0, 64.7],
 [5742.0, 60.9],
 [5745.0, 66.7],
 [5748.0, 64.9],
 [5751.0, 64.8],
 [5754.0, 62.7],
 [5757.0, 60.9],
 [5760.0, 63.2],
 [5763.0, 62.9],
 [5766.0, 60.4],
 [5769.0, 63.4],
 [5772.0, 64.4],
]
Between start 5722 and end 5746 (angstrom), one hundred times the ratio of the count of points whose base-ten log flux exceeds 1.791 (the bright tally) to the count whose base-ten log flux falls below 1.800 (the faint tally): 350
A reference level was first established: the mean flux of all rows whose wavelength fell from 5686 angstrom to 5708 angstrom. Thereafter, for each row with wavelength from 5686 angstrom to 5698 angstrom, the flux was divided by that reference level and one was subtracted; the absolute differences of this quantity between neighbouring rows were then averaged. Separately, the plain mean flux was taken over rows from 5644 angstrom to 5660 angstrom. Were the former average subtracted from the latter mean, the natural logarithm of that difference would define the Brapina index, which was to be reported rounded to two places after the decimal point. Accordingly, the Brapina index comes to 4.12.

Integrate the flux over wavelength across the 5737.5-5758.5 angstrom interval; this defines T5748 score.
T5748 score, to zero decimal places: 1337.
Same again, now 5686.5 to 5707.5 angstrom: 1285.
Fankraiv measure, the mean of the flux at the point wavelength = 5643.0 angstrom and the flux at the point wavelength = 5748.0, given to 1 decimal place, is 62.2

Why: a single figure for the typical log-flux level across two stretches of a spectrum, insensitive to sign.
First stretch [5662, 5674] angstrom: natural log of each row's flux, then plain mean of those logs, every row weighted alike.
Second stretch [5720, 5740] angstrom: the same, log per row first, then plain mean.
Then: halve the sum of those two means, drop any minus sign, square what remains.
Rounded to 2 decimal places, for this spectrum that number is 17.08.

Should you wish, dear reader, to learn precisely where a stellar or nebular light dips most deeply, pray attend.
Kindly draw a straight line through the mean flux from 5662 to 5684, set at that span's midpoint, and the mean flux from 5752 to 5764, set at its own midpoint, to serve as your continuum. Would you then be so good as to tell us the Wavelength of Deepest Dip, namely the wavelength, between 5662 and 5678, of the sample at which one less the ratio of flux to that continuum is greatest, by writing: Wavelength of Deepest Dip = 5664.0 angstrom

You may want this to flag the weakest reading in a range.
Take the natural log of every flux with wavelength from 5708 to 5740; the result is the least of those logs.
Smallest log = 4.03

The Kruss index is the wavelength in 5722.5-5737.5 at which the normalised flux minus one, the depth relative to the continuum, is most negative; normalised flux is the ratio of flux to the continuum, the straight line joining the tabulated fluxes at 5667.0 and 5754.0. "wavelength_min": 5730.0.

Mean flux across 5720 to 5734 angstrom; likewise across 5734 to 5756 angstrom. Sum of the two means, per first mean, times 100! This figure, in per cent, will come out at 200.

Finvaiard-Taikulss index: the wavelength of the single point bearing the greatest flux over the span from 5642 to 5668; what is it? 5652.0 angstrom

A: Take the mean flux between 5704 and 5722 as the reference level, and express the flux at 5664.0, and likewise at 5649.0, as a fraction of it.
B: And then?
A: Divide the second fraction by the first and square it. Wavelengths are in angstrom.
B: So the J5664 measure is 1.12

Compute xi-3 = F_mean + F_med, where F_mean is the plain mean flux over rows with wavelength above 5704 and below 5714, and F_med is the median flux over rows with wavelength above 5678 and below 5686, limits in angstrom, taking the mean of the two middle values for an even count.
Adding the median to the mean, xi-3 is 121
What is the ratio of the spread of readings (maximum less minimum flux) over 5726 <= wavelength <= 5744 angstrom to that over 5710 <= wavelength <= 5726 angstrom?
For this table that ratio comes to 0.38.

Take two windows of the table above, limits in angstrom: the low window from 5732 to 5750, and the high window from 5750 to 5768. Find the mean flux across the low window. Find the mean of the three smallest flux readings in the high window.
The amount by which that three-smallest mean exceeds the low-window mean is -2.9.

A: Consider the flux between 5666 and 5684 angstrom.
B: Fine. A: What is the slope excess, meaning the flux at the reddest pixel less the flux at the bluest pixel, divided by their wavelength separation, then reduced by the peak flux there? -63.2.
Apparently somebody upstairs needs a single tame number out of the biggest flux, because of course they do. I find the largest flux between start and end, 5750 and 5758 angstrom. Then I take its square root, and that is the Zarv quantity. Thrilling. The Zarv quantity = 8.05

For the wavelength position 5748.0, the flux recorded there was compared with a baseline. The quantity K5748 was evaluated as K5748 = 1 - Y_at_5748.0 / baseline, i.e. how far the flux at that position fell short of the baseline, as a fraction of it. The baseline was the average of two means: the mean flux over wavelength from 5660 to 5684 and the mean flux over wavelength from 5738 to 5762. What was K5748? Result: -0.037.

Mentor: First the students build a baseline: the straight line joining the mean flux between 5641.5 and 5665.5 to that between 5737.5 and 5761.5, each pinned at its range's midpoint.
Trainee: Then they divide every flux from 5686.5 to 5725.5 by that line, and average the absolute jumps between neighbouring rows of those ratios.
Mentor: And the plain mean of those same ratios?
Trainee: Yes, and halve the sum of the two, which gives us 0.503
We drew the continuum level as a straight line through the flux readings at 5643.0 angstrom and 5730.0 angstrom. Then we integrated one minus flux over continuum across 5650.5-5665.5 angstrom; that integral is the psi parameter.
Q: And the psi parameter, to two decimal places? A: -0.26 angstrom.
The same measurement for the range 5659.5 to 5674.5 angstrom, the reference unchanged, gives -0.11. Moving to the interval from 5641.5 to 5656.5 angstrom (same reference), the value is -0.38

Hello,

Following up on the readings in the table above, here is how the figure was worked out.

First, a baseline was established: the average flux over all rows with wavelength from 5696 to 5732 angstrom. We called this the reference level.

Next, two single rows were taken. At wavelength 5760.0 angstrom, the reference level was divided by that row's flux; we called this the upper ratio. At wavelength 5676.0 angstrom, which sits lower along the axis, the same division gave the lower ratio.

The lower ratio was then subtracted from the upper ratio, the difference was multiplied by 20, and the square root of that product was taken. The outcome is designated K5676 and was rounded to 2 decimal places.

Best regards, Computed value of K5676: 0.18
